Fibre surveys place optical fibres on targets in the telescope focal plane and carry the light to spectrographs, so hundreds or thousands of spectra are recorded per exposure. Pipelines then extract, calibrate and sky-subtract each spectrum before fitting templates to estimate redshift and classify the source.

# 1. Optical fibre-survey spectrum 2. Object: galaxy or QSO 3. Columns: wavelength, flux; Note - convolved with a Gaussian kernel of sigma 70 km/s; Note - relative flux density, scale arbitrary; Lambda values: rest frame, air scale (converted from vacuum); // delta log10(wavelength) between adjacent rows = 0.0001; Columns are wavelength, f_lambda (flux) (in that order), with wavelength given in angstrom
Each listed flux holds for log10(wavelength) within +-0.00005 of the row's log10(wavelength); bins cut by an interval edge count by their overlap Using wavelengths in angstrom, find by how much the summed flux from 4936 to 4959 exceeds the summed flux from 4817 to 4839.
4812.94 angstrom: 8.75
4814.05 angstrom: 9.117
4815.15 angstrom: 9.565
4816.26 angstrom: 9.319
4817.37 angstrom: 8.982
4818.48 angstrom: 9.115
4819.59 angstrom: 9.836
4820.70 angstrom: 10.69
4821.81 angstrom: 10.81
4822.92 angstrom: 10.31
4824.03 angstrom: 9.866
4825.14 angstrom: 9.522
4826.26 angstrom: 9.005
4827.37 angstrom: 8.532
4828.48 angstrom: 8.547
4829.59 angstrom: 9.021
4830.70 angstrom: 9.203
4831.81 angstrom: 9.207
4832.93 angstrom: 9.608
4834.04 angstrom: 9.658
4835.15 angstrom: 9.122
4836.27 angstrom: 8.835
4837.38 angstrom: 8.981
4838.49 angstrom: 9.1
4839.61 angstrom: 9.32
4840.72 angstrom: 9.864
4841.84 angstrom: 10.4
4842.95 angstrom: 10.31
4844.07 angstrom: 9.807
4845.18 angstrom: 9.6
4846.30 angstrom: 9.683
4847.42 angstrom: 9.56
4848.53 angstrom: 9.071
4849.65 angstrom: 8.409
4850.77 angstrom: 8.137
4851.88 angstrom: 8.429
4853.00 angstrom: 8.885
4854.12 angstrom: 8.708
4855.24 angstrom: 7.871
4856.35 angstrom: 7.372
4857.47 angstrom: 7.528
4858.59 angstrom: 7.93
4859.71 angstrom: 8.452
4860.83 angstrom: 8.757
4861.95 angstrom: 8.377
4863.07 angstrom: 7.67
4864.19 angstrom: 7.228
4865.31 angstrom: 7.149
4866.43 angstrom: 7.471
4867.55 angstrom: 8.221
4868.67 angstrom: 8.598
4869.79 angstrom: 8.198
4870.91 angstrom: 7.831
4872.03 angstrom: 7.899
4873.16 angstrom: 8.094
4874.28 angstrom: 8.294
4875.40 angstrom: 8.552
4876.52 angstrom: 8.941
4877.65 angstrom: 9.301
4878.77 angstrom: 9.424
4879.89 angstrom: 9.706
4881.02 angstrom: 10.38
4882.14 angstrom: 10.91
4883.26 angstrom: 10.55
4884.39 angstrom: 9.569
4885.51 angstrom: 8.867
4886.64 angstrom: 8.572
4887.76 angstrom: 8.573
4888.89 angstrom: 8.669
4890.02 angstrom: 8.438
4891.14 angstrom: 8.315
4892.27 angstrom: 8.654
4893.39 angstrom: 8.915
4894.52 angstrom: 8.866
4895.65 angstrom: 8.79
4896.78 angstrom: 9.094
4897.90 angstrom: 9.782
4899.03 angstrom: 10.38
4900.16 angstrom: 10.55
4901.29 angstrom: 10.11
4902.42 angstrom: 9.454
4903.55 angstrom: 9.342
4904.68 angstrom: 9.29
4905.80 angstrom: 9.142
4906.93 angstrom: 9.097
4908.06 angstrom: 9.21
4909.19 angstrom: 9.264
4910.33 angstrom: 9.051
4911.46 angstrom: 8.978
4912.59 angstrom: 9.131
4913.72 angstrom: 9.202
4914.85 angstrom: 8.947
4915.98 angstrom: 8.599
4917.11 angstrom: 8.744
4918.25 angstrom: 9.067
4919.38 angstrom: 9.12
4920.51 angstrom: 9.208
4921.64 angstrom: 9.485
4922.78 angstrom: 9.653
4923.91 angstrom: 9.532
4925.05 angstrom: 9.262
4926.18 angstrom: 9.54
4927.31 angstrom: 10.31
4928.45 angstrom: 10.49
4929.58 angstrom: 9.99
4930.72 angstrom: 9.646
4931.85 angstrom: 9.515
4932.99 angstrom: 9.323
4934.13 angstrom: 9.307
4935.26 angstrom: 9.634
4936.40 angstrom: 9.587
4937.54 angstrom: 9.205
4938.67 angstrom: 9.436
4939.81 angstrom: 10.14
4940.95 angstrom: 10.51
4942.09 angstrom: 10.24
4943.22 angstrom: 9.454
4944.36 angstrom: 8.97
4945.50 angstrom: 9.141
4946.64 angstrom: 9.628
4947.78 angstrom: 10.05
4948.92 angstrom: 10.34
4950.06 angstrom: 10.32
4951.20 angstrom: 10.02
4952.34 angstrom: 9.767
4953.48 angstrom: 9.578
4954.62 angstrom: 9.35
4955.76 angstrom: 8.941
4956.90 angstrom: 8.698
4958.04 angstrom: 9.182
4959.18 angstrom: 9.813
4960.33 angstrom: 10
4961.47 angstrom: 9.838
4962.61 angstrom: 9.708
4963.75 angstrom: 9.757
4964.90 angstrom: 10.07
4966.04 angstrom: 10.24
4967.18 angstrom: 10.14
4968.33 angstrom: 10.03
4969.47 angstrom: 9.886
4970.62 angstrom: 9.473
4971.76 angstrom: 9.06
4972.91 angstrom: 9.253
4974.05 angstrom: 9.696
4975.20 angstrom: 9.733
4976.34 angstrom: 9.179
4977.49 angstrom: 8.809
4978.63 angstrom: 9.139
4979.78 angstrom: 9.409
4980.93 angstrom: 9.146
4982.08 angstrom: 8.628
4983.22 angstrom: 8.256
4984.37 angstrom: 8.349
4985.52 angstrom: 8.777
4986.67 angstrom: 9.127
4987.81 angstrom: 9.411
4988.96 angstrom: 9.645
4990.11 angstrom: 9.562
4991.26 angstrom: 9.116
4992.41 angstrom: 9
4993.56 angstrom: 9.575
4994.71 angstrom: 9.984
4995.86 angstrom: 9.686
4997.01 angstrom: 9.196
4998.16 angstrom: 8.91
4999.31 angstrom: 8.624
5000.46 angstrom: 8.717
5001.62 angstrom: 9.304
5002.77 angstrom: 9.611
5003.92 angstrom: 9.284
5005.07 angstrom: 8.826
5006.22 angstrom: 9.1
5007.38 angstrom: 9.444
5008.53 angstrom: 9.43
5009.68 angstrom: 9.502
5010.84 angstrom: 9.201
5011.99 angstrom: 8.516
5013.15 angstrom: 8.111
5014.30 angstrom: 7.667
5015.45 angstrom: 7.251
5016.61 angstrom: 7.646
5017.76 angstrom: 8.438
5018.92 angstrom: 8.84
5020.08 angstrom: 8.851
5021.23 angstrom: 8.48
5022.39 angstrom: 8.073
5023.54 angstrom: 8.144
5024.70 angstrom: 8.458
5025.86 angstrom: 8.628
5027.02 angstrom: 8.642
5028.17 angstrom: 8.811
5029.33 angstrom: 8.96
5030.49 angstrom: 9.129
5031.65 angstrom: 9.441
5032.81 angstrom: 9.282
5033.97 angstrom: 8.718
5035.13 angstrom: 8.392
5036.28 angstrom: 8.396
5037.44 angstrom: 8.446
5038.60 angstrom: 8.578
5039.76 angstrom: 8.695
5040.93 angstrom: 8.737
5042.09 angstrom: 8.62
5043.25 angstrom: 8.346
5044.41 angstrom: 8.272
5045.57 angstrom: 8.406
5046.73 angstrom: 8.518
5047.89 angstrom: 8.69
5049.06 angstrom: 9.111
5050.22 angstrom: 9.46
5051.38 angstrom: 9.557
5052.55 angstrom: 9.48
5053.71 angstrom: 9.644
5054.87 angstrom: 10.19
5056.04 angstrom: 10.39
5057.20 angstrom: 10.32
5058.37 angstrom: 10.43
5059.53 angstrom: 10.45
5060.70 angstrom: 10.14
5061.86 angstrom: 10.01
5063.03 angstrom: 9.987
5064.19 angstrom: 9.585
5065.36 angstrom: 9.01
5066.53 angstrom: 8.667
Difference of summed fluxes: 4.6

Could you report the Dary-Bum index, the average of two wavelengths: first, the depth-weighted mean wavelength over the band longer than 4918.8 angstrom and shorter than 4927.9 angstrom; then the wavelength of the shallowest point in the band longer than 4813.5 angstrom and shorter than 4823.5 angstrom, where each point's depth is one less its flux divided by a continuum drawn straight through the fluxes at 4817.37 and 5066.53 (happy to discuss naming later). 4873.1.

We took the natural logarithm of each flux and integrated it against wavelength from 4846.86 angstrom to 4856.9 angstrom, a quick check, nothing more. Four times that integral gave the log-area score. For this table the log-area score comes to 85.9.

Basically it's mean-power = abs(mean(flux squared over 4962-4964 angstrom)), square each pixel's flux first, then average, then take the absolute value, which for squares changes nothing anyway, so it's 95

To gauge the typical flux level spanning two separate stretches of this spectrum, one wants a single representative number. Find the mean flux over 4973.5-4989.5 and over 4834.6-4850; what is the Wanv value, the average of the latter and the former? 9.3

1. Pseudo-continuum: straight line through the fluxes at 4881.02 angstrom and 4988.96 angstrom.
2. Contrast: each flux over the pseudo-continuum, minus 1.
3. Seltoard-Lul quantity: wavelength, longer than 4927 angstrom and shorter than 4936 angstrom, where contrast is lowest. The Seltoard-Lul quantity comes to 4934.13 angstrom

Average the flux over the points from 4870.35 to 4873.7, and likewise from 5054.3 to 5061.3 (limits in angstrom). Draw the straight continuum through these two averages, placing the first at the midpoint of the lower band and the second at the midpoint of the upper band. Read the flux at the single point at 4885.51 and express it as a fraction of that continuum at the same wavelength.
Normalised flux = 1.09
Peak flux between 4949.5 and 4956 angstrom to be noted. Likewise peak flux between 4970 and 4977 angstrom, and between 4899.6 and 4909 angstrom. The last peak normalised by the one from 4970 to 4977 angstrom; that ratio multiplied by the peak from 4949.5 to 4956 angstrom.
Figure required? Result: 11.2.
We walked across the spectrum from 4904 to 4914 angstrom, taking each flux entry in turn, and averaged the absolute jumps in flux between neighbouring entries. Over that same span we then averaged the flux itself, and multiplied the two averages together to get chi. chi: 1.0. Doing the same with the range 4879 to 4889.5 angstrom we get 4.3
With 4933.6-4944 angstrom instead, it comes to 3.8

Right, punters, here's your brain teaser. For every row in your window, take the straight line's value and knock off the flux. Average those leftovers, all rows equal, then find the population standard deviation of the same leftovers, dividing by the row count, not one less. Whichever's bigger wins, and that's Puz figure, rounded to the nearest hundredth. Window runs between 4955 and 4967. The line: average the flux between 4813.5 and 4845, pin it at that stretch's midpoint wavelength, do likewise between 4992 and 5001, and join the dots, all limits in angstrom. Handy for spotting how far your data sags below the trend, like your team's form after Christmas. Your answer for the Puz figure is 0.49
